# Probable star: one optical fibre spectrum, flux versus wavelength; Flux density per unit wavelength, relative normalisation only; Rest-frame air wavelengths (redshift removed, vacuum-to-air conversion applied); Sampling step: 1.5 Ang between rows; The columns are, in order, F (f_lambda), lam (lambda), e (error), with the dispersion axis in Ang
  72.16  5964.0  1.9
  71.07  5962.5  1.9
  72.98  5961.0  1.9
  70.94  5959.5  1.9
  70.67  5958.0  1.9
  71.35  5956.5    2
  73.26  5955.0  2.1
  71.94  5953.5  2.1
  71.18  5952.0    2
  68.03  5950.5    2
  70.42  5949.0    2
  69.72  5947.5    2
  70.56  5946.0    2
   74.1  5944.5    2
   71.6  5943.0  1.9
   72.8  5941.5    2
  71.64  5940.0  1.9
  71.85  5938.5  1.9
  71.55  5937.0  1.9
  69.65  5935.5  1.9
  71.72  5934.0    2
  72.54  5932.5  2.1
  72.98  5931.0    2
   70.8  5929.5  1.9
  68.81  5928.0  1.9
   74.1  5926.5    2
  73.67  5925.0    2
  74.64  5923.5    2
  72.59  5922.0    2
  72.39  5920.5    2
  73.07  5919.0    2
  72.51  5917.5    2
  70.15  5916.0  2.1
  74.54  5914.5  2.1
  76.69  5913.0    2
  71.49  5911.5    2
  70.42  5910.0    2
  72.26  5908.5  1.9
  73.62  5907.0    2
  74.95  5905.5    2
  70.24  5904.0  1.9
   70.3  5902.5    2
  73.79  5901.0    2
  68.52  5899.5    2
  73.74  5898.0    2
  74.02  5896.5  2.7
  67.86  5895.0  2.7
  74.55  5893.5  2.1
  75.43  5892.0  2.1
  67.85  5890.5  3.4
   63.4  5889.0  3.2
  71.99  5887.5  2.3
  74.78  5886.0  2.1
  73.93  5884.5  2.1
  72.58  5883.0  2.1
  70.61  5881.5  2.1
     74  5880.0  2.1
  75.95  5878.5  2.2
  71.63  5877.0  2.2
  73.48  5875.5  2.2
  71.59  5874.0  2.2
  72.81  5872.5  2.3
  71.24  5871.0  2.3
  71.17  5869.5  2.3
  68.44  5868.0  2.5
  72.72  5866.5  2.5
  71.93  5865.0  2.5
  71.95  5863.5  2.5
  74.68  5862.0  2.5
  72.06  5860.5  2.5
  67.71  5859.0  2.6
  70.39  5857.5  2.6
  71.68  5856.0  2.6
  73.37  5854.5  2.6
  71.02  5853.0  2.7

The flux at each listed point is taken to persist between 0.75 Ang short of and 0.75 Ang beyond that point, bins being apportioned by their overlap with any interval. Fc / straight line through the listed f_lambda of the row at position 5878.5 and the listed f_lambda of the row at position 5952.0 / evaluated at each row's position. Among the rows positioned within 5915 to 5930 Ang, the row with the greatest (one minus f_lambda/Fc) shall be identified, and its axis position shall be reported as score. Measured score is 5928.0 Ang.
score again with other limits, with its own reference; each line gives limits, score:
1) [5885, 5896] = 5889.0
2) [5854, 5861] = 5859.0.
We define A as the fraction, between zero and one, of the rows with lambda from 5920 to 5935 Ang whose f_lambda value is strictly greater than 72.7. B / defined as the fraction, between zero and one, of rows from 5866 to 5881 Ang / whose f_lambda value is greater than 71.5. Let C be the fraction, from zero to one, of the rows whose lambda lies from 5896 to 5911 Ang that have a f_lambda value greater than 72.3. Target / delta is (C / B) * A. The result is 0.29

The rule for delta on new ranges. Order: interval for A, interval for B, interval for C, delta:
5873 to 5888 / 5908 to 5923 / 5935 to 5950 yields 0.14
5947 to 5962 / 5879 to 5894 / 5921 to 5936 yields 0.17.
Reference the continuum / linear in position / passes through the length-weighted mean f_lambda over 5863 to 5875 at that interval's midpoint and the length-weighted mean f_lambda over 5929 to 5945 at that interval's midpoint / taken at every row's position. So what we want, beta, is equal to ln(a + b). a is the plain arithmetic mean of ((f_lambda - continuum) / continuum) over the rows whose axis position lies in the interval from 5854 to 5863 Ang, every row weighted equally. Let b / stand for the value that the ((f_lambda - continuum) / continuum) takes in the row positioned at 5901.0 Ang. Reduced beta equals -3.4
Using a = 0.003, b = 0.029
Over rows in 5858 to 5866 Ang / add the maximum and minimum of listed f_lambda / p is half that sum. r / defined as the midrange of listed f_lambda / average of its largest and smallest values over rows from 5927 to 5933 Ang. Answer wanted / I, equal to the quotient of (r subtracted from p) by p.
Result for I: 0.00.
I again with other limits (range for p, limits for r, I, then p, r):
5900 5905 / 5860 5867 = -0.02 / 72.0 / 73.3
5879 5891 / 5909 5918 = -0.06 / 69.1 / 73.4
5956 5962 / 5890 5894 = 0.00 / 71.8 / 71.6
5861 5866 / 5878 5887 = 0.00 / 73.3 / 73.3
